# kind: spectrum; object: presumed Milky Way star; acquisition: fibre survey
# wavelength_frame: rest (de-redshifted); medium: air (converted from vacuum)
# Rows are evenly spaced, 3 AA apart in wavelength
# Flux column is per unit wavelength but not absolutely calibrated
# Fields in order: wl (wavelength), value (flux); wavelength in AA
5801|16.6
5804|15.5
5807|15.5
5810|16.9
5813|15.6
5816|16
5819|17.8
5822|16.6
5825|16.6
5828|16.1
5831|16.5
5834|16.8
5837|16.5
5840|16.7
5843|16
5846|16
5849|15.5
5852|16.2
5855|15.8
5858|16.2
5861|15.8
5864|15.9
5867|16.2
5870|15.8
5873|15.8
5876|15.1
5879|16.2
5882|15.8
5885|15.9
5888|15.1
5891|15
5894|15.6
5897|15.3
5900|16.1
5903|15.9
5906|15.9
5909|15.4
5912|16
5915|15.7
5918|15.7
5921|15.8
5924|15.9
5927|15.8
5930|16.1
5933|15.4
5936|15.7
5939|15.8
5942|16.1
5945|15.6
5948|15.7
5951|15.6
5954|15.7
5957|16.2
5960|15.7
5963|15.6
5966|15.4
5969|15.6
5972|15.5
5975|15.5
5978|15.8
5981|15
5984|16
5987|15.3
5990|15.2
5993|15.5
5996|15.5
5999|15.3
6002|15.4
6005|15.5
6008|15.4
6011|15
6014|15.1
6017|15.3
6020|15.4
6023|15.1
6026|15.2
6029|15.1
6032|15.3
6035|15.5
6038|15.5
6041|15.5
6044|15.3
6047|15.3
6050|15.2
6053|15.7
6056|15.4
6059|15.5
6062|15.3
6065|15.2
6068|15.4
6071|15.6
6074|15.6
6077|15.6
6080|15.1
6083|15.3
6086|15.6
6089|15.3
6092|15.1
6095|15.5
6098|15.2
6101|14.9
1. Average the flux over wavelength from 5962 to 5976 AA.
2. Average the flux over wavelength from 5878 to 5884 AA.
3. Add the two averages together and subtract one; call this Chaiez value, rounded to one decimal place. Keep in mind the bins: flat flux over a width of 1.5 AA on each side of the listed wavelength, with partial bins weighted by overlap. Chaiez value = 30.5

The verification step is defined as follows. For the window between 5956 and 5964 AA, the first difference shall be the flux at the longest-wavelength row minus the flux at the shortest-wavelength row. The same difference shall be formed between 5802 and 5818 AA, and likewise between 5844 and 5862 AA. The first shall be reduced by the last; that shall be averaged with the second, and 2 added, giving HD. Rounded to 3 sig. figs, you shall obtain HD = 2.05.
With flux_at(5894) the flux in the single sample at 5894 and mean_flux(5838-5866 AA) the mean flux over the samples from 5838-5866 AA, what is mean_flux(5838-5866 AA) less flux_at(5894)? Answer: 0.4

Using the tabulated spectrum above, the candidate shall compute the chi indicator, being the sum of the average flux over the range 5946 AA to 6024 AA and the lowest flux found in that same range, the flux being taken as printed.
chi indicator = 30.5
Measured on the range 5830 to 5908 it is 30.9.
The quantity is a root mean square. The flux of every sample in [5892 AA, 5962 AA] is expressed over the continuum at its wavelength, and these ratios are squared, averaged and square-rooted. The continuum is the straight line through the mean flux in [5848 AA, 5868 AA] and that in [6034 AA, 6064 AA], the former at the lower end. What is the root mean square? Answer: 1.00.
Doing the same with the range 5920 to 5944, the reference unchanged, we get 1.01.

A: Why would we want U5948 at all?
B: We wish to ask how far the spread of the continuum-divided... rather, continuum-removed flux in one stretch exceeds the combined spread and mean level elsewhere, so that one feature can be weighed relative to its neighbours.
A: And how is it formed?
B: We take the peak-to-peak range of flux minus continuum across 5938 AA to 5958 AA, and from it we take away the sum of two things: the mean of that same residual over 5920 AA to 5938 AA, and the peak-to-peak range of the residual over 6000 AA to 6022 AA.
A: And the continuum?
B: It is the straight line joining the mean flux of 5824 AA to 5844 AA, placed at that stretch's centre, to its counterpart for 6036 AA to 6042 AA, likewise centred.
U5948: 0.42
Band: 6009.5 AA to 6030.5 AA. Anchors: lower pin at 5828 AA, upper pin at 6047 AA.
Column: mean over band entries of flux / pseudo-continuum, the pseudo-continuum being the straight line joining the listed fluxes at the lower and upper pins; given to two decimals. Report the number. 0.99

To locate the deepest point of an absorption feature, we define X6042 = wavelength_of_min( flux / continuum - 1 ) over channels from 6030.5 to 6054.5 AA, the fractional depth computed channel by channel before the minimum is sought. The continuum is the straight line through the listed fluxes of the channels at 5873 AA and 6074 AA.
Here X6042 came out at 6050 AA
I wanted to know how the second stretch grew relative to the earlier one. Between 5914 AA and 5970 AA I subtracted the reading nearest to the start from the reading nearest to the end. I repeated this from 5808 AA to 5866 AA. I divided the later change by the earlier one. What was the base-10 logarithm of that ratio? -1.00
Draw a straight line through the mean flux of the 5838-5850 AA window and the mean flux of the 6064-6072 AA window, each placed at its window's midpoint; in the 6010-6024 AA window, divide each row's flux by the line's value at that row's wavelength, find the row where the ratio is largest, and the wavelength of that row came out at 6020 AA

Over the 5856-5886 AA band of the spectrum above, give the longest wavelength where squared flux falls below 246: 5876 AA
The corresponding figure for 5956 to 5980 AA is 5975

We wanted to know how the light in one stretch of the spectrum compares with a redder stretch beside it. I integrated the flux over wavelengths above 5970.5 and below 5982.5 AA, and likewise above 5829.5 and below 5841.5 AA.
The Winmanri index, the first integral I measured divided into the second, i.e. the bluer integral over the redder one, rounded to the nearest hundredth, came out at 1.08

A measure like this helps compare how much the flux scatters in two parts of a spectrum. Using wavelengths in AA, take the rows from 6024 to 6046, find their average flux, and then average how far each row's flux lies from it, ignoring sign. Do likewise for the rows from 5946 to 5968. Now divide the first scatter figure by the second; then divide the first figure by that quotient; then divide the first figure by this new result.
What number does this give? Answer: 0.9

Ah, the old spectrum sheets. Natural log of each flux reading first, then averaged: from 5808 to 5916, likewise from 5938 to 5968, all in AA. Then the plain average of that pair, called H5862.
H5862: 2.764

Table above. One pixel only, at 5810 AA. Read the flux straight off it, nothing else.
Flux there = 16.9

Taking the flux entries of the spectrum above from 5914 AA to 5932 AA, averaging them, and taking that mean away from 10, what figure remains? -5.8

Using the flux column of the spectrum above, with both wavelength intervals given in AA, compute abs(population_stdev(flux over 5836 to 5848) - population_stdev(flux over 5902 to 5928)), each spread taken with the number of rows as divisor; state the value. 0.14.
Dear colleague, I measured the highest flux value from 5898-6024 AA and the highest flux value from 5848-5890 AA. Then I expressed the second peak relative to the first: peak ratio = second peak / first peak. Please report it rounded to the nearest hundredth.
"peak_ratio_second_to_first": 1.00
